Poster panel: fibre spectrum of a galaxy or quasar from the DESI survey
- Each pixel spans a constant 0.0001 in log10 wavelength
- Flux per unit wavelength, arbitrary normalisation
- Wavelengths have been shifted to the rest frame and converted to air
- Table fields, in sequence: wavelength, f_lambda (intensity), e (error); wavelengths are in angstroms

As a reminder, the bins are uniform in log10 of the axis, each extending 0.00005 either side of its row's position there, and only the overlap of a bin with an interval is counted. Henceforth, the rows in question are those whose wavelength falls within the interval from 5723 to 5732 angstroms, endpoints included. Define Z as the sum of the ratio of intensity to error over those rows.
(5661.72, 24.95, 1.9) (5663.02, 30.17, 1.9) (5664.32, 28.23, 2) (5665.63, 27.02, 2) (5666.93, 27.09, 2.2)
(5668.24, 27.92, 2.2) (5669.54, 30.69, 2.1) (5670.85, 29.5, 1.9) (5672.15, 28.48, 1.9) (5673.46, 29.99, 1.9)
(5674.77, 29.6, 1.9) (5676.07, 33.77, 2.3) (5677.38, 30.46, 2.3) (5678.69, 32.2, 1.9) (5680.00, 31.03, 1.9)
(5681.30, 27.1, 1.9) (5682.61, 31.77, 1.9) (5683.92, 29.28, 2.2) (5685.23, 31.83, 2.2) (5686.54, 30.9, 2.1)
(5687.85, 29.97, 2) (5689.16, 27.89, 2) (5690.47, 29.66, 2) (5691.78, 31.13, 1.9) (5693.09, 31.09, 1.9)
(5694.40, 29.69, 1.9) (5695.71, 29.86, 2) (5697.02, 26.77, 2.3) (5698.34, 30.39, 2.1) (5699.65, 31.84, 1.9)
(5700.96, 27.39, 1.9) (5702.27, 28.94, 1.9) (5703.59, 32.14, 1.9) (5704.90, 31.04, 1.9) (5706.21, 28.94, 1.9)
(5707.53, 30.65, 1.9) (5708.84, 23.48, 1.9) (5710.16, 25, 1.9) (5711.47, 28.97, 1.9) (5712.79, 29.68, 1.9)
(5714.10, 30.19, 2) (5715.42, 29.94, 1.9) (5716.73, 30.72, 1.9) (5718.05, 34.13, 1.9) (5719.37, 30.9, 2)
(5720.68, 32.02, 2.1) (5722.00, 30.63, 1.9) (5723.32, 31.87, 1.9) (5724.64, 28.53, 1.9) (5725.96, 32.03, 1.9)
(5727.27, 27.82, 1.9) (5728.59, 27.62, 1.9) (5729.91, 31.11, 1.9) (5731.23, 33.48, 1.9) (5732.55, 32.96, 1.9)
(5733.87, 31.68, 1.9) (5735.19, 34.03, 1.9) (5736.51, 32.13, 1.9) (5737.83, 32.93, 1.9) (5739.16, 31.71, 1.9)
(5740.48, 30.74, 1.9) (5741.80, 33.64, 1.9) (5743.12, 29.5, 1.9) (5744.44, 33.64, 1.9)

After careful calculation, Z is 112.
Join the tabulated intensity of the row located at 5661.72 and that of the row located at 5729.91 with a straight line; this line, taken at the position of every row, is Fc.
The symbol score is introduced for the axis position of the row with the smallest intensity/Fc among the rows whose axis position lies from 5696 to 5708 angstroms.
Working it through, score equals 5697.02 angstroms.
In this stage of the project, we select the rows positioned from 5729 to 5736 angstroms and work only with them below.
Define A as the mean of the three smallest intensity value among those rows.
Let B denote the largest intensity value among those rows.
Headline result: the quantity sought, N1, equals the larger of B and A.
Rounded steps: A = 31.9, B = 34.03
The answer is 34.0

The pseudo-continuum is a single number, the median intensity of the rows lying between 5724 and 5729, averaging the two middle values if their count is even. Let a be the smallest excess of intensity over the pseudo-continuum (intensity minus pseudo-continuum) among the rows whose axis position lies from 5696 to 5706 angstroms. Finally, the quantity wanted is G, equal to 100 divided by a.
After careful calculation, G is -71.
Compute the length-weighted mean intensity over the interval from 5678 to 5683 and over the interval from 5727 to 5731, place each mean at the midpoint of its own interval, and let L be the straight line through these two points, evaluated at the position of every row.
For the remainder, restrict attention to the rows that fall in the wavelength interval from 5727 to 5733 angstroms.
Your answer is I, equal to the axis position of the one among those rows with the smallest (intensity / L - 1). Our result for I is 5728.59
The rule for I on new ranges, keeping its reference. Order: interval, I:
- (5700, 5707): 5700.96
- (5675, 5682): 5681.30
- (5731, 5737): 5733.87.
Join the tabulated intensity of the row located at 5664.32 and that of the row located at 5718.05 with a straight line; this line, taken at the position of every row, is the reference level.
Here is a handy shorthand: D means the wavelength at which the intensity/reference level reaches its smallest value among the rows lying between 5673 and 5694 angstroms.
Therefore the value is 5681.30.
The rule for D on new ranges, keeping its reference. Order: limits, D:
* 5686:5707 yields 5697.02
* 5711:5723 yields 5711.47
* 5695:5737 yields 5708.84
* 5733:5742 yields 5740.48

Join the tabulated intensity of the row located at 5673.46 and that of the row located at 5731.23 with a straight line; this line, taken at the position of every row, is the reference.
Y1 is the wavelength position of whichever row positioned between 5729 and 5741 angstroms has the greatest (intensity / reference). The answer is 5735.19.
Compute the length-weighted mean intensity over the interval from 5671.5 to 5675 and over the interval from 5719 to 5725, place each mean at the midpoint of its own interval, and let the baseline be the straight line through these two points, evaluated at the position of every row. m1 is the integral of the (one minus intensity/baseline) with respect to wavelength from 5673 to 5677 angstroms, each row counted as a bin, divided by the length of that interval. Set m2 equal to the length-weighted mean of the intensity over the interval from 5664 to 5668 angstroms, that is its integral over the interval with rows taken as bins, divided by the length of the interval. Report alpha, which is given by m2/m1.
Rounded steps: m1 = -0.06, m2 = 27.4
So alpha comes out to -452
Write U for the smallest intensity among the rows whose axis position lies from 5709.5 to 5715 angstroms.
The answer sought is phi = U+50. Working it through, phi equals 75.0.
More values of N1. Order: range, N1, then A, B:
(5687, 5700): 31.8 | 28.1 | 31.84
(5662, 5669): 30.2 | 27.3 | 30.17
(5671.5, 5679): 33.8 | 29.4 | 33.77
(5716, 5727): 34.1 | 30.0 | 34.13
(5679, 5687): 31.8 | 29.1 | 31.83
